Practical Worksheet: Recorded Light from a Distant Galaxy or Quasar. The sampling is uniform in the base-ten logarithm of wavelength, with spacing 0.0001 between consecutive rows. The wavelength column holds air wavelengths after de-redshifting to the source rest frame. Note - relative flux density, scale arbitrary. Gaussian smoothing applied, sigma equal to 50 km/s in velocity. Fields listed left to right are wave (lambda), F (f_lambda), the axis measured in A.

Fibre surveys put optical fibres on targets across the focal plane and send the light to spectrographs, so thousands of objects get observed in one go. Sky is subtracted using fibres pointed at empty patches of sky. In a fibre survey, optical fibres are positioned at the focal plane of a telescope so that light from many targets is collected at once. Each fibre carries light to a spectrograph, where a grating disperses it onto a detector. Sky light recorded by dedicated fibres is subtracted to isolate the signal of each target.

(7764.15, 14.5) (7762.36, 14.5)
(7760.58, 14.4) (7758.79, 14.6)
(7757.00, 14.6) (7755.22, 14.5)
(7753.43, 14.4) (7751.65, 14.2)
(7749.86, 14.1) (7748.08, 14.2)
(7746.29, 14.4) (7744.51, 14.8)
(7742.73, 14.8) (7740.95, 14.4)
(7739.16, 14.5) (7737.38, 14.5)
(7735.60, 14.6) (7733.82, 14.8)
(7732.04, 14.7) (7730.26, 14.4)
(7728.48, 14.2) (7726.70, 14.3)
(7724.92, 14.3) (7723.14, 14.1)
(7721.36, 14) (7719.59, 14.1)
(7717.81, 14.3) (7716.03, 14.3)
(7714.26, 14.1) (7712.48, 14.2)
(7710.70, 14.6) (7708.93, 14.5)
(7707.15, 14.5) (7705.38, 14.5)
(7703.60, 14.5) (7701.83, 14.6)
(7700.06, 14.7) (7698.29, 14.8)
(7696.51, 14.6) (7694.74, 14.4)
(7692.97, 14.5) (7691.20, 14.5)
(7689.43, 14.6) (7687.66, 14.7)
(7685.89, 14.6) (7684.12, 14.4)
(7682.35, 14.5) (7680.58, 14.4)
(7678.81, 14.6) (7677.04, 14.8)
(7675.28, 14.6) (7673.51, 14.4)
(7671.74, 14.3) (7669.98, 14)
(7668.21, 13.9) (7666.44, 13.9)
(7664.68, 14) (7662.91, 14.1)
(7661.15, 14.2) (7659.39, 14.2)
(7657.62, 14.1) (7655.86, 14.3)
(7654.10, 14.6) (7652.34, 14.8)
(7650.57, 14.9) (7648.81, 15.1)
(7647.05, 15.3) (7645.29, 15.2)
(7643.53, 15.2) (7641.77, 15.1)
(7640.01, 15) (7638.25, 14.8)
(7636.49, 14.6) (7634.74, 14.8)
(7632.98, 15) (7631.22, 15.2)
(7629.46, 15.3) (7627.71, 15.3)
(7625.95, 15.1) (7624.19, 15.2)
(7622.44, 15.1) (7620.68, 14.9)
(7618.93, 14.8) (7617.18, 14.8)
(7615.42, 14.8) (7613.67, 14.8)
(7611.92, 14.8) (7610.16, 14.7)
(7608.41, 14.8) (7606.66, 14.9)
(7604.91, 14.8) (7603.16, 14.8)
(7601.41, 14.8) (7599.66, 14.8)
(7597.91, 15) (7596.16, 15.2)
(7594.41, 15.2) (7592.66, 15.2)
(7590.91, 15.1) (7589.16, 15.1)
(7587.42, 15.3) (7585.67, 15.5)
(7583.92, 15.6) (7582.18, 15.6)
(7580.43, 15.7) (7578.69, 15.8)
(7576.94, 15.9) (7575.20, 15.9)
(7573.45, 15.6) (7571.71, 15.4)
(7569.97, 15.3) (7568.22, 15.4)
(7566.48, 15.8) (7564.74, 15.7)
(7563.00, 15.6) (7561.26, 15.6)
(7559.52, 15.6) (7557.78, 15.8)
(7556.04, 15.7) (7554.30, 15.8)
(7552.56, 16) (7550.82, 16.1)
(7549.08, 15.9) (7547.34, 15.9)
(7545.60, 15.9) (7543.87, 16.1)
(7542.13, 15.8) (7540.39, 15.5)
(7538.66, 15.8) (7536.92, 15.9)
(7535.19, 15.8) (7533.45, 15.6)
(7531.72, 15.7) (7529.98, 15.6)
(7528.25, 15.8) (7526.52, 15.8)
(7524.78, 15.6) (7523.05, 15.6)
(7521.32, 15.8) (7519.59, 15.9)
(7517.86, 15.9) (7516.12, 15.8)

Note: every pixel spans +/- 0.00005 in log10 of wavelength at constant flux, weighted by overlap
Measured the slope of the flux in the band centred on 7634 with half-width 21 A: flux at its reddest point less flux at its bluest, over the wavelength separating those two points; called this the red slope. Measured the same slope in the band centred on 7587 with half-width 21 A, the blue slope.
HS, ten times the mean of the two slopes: -0.14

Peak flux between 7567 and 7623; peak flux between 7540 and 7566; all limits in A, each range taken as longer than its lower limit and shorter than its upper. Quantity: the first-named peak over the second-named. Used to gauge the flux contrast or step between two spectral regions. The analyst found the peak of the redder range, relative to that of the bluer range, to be 0.988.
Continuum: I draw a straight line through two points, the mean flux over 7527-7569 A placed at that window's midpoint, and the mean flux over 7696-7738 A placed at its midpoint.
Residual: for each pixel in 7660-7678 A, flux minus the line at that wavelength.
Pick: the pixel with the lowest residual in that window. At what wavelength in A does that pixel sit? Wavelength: 7666.44 A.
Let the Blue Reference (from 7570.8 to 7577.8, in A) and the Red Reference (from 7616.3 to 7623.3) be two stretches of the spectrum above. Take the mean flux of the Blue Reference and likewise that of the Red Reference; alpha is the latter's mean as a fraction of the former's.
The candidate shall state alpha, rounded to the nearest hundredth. 0.95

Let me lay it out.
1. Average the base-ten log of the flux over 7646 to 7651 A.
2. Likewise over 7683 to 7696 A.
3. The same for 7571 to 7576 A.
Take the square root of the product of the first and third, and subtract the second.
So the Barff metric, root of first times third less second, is 0.024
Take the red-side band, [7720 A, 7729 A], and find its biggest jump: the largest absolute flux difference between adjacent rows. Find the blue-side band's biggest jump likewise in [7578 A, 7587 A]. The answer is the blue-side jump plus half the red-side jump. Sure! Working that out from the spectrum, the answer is 0.20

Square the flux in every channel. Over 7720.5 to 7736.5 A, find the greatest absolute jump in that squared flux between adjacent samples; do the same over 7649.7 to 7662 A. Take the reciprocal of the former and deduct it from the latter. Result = 8.6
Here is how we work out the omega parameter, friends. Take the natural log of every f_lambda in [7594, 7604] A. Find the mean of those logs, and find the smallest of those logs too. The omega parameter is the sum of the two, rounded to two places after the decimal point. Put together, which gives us 5.40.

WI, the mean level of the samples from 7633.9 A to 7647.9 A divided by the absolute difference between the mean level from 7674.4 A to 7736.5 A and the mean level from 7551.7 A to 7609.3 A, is 16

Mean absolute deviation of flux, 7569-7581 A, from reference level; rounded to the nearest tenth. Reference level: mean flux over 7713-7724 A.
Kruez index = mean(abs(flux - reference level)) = 1.5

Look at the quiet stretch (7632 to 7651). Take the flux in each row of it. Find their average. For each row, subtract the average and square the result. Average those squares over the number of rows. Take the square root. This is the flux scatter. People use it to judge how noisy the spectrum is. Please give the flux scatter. 0.20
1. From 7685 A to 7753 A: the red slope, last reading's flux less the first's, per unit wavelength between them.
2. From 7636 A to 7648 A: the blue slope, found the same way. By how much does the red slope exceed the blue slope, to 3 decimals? -0.072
